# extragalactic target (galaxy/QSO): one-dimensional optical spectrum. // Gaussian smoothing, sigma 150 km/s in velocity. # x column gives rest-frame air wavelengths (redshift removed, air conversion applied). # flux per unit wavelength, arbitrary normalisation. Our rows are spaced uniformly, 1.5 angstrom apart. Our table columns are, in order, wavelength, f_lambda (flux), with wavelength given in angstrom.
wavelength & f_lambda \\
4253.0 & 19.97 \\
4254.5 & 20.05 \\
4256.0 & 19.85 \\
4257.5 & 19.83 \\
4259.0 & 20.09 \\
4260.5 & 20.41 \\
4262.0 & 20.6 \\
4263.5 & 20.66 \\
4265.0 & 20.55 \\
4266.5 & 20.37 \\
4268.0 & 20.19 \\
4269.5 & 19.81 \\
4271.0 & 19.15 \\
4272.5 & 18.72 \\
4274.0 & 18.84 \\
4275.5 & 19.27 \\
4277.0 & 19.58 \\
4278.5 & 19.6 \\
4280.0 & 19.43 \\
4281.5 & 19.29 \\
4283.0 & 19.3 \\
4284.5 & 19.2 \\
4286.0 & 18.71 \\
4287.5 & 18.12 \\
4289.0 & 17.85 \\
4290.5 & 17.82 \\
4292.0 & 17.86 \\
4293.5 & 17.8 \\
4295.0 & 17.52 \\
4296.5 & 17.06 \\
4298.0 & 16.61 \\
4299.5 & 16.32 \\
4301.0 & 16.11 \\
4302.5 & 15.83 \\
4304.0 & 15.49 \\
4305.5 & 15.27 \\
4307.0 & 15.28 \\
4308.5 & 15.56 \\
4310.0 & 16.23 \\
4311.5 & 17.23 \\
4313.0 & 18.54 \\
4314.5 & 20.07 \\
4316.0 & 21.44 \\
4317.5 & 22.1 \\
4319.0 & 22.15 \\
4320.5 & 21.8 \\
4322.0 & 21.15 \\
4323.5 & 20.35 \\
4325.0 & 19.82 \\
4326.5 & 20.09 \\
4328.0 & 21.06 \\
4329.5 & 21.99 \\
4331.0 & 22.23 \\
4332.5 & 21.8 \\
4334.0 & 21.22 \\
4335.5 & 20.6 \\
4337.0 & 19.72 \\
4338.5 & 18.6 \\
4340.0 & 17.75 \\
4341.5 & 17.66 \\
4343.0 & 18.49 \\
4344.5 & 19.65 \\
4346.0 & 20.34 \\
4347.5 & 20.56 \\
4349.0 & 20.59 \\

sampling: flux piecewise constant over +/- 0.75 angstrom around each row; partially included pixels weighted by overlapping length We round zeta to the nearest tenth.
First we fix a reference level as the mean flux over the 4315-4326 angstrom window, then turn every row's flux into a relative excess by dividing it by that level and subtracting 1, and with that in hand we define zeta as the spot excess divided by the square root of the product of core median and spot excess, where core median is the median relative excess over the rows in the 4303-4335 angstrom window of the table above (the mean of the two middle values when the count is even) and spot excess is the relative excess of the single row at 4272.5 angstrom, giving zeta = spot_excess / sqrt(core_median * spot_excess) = -1.7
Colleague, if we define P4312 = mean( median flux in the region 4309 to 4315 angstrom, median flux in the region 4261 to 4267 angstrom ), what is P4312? 19.2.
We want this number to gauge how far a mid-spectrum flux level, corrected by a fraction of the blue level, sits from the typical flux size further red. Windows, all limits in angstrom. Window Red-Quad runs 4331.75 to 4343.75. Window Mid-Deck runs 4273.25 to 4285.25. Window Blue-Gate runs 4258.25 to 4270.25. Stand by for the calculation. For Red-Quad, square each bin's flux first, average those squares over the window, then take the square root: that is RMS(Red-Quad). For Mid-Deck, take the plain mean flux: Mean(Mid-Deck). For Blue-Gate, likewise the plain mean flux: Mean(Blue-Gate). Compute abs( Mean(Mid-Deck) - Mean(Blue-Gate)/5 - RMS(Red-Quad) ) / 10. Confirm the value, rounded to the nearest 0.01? 0.43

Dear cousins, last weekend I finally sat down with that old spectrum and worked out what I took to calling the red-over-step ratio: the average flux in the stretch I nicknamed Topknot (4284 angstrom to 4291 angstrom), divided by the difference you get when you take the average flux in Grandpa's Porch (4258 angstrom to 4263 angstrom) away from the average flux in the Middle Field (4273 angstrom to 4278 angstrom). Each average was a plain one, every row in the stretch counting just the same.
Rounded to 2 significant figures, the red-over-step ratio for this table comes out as -16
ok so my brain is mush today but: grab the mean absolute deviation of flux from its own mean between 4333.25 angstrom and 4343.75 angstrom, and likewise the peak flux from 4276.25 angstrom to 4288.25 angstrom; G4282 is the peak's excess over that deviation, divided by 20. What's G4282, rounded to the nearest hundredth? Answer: 0.92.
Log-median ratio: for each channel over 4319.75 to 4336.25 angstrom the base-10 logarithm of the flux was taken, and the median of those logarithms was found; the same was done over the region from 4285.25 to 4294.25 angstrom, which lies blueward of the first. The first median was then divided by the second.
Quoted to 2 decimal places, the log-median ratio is 1.06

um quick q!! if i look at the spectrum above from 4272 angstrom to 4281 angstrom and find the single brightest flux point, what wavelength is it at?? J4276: 4278.5 angstrom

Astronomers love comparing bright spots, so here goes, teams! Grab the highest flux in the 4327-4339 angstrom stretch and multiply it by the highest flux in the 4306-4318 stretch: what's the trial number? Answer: 491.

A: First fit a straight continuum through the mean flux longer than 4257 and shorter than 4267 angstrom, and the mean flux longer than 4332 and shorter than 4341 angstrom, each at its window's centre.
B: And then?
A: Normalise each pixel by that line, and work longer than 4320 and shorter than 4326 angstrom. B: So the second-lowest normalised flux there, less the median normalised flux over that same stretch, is -0.020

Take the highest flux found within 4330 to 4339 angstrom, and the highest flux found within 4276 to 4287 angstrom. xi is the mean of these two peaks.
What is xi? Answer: 20.9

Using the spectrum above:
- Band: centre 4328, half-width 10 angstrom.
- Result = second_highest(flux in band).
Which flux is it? 22.15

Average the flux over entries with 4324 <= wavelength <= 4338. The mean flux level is 20.9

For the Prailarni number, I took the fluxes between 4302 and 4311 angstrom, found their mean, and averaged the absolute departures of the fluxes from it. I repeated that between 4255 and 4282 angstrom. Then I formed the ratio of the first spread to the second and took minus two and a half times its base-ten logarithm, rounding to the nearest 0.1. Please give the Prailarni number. 0.6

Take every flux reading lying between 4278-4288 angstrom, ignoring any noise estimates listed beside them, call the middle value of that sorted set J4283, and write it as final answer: 19.3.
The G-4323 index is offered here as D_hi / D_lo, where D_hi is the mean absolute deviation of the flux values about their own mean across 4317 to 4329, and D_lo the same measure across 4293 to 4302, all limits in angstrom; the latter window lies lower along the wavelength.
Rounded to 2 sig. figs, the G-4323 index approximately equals 1.3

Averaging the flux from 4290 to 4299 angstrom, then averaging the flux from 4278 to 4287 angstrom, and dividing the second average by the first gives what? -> 1.10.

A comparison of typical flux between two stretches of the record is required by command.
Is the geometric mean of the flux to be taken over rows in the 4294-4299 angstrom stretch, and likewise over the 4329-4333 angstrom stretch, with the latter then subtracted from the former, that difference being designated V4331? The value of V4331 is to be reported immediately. -5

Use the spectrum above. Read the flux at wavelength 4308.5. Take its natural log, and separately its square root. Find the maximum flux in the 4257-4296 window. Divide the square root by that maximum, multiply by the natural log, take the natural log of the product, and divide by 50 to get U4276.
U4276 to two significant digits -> -0.013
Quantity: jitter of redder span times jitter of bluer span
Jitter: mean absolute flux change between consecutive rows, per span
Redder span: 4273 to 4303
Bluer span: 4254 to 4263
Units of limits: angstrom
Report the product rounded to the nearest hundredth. 0.05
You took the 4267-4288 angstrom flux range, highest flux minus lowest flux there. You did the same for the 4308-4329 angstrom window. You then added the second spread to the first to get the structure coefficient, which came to 8.7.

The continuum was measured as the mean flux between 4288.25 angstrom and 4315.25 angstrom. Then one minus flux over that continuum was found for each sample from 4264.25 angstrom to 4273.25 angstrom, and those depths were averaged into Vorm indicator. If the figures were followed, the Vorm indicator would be -0.17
